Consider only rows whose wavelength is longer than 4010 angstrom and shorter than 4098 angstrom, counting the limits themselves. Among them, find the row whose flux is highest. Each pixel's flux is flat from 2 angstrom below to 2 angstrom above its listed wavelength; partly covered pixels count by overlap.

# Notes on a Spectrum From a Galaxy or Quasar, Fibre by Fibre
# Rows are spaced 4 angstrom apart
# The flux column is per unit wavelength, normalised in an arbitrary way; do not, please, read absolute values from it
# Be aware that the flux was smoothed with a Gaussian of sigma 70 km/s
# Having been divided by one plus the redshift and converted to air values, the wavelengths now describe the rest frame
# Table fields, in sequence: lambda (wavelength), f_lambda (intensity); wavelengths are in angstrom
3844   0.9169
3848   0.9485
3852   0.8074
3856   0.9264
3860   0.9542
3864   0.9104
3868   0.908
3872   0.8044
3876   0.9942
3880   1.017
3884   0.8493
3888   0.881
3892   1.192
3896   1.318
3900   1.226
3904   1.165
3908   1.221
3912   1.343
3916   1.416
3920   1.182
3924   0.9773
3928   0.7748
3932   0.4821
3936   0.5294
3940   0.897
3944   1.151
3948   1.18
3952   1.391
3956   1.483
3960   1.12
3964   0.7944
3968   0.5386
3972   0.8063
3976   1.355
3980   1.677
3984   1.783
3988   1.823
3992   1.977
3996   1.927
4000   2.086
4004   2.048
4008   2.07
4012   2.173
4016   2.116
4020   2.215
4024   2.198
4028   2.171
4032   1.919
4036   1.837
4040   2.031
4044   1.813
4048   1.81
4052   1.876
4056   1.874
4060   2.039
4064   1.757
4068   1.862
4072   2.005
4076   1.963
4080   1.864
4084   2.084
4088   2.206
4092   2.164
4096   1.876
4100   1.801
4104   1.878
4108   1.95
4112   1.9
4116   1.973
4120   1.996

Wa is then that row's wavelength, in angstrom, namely 4020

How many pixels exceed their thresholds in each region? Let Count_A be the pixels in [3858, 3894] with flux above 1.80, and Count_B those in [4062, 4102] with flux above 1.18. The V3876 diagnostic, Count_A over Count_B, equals 0.0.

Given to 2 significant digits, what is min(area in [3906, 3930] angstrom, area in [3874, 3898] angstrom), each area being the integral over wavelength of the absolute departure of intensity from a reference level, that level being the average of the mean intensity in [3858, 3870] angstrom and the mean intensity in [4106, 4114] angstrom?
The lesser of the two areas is 6.5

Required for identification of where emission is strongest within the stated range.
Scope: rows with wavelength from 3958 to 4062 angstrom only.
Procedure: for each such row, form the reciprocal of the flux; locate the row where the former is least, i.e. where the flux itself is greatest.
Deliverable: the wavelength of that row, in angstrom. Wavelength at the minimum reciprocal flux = 4020 angstrom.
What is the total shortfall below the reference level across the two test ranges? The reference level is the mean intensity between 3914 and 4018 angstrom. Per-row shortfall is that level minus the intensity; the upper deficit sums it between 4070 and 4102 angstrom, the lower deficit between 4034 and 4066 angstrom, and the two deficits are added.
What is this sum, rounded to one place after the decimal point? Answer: -9.0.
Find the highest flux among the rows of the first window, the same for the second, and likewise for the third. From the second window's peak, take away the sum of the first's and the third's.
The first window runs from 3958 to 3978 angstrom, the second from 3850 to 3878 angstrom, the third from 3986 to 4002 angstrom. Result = -2.45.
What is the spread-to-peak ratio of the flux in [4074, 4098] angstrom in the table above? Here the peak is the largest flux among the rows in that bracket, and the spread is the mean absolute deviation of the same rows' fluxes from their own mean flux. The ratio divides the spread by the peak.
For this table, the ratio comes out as 0.057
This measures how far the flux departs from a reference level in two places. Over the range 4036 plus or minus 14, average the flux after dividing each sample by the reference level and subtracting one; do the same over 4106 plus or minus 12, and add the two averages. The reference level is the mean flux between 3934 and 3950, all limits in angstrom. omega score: 2.1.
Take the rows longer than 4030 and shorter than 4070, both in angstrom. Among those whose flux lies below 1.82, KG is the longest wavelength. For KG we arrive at 4064 angstrom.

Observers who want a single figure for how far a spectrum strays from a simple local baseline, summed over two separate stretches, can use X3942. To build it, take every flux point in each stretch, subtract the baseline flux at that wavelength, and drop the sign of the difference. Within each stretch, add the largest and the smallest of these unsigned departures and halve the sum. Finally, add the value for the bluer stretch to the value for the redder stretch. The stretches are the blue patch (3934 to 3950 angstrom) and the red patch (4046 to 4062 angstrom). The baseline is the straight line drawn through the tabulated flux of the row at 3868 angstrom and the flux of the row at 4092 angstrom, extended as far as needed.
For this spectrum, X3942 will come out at 0.5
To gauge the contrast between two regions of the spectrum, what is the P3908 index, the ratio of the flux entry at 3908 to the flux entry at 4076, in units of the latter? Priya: 0.62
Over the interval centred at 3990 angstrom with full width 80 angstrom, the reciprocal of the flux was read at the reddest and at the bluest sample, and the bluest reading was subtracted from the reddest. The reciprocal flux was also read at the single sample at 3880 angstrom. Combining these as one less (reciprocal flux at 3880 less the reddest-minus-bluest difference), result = -0.24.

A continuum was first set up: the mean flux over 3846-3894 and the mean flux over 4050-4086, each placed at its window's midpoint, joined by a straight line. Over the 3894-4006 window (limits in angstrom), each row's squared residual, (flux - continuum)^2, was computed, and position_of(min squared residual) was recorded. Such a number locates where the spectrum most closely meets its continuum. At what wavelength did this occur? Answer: 3920 angstrom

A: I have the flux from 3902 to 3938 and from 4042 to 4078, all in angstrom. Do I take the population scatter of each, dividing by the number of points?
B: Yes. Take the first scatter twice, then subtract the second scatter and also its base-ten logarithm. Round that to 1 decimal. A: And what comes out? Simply 1.6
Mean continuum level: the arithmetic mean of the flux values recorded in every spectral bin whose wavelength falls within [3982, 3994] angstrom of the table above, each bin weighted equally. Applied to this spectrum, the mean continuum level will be 1.86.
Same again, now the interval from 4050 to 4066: 1.89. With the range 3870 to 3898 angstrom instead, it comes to 1.01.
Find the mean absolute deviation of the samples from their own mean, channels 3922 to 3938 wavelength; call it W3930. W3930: 0.19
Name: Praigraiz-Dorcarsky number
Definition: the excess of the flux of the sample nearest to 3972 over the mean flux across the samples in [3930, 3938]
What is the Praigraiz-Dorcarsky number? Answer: 0.30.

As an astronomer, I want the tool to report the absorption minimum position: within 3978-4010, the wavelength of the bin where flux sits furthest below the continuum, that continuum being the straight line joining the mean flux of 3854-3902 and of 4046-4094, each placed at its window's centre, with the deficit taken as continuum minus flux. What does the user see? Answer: 3980 angstrom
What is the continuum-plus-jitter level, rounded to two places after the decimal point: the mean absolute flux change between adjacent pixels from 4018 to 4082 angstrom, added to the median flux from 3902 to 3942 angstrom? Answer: 1.18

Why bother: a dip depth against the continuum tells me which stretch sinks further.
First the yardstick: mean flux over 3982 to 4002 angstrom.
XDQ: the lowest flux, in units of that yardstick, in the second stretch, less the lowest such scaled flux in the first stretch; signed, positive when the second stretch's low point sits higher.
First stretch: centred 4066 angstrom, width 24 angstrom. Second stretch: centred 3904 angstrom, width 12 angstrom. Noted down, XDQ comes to -0.31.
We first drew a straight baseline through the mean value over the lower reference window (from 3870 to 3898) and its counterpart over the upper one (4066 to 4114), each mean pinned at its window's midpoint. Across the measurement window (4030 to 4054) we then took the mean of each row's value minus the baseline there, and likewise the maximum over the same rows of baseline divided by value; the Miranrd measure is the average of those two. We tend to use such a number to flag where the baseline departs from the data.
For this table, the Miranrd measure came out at 0.56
